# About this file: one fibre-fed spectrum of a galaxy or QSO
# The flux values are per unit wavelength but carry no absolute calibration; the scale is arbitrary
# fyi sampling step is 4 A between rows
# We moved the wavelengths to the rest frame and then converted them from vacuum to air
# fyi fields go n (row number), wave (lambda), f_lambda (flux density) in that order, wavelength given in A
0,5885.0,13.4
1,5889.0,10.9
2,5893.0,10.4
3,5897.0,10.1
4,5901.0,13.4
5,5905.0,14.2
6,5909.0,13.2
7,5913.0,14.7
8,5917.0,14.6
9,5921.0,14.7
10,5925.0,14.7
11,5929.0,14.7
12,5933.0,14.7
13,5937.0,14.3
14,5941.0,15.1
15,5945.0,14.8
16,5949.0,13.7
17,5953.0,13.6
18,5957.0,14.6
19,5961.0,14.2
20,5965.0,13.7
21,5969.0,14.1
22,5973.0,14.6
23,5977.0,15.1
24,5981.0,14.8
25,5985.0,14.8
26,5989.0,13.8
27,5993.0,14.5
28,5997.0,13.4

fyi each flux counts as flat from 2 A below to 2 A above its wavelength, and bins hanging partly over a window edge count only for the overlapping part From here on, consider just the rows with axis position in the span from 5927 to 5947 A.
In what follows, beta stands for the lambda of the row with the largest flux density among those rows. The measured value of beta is 5941.0 A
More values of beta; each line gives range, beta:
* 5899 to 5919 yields 5913.0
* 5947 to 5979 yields 5977.0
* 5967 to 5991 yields 5977.0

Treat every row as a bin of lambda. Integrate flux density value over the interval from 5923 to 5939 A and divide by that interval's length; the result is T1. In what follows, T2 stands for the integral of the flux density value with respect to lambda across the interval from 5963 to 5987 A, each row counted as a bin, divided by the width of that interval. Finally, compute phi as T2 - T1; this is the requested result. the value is -0.08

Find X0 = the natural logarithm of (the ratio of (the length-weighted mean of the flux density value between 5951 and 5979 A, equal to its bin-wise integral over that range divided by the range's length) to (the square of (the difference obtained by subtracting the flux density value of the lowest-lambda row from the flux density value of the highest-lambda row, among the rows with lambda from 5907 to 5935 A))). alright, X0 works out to 1.8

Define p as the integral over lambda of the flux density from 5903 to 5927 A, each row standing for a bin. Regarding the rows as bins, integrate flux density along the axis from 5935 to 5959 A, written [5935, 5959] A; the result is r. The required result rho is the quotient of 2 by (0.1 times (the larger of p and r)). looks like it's 0.0581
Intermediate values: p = 344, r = 344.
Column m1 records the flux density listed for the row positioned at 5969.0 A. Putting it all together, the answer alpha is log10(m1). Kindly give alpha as 1.15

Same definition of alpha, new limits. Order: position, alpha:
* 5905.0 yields 1.15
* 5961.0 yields 1.15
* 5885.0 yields 1.13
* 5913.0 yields 1.17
